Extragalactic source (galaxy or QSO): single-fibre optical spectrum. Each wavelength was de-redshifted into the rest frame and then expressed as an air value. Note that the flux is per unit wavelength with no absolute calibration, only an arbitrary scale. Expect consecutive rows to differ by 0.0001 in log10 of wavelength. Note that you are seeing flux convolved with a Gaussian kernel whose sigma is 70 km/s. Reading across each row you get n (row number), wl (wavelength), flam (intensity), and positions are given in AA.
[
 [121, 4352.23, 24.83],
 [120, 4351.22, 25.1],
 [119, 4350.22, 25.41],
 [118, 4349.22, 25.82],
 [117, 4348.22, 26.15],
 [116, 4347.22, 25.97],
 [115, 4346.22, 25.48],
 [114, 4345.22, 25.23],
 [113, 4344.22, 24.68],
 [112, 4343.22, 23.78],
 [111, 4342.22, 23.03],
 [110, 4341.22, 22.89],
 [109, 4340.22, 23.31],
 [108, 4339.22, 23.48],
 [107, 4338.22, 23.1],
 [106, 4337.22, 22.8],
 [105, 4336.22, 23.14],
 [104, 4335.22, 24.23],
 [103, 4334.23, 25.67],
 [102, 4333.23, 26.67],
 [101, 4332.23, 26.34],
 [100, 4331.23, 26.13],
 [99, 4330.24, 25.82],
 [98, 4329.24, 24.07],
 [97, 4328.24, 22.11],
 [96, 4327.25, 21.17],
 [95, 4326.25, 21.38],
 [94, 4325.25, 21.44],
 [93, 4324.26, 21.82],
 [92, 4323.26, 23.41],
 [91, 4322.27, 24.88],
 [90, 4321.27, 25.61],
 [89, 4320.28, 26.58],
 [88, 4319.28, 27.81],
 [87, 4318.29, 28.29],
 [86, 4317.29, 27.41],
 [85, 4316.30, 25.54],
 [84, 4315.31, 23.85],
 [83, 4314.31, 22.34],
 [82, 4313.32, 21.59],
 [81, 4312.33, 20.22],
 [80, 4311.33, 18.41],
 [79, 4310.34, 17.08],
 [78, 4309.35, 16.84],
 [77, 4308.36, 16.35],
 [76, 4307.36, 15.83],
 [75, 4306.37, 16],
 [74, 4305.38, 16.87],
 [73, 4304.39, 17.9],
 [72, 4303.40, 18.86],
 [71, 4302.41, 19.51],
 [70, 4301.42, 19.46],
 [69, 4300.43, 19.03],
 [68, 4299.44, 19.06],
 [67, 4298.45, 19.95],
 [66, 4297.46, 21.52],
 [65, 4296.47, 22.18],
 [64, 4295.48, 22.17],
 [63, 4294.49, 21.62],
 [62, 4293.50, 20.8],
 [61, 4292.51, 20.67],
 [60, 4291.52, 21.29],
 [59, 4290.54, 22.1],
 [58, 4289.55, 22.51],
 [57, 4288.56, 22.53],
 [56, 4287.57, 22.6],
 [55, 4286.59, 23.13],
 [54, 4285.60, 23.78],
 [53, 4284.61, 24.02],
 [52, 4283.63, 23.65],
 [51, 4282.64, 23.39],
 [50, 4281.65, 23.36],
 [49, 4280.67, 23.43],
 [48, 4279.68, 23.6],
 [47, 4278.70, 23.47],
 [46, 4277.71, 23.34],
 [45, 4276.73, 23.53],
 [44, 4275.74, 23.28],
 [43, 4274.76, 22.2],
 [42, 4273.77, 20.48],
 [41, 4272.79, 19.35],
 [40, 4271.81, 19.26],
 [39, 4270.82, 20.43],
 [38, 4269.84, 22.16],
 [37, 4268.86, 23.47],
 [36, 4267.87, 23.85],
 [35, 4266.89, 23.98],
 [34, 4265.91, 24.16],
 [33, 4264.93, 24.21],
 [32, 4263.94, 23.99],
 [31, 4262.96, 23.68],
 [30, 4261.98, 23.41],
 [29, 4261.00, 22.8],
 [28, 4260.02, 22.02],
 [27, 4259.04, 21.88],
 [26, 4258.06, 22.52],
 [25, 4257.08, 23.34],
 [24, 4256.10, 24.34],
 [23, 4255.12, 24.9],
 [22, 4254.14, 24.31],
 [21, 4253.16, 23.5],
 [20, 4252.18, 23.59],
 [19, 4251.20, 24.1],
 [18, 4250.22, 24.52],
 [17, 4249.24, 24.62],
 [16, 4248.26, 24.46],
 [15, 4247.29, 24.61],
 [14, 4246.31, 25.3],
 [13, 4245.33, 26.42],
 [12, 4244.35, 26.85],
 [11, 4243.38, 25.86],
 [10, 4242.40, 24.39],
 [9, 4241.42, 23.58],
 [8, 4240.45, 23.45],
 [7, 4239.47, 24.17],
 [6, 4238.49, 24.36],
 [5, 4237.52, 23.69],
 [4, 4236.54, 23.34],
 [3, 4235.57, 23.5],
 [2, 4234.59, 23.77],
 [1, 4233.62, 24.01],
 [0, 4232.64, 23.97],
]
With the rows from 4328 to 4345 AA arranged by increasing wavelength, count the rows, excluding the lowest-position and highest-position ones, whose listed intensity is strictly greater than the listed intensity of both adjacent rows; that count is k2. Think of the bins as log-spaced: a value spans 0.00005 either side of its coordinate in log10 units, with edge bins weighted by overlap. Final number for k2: 2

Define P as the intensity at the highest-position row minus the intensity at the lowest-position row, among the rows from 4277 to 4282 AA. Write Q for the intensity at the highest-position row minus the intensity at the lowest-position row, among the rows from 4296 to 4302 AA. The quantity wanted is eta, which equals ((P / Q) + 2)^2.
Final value 4.0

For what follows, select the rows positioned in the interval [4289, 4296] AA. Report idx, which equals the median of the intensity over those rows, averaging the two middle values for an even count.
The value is 21.6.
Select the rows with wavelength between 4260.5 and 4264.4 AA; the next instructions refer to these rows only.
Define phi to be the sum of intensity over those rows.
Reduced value 94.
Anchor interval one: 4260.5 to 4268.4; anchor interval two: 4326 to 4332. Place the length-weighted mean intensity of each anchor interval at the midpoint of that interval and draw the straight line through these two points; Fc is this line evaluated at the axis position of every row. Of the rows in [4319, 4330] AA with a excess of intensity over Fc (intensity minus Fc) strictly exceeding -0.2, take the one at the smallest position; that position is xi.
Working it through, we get 4319.28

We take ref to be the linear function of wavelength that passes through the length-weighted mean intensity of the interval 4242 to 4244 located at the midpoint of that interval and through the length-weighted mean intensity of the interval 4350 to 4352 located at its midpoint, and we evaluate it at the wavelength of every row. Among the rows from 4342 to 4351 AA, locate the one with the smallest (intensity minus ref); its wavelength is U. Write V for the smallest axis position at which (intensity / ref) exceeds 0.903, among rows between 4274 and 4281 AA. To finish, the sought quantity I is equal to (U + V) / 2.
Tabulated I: 4309.0 AA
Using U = 4342.22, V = 4275.74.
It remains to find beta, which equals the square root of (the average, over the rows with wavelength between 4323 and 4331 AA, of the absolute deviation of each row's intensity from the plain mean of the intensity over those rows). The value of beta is 1.16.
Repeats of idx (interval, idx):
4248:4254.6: 24.3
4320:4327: 23.4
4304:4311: 16.8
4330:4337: 25.8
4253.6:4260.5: 23.3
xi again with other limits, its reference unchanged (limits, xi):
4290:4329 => 4315.31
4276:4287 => 4279.68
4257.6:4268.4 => 4262.96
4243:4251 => 4243.38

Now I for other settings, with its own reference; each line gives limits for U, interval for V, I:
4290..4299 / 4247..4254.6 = 4272.9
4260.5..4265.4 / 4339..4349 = 4300.1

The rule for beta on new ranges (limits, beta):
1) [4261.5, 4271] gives 0.90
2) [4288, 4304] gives 1.08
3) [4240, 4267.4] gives 0.91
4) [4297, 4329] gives 1.71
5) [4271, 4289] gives 1.04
